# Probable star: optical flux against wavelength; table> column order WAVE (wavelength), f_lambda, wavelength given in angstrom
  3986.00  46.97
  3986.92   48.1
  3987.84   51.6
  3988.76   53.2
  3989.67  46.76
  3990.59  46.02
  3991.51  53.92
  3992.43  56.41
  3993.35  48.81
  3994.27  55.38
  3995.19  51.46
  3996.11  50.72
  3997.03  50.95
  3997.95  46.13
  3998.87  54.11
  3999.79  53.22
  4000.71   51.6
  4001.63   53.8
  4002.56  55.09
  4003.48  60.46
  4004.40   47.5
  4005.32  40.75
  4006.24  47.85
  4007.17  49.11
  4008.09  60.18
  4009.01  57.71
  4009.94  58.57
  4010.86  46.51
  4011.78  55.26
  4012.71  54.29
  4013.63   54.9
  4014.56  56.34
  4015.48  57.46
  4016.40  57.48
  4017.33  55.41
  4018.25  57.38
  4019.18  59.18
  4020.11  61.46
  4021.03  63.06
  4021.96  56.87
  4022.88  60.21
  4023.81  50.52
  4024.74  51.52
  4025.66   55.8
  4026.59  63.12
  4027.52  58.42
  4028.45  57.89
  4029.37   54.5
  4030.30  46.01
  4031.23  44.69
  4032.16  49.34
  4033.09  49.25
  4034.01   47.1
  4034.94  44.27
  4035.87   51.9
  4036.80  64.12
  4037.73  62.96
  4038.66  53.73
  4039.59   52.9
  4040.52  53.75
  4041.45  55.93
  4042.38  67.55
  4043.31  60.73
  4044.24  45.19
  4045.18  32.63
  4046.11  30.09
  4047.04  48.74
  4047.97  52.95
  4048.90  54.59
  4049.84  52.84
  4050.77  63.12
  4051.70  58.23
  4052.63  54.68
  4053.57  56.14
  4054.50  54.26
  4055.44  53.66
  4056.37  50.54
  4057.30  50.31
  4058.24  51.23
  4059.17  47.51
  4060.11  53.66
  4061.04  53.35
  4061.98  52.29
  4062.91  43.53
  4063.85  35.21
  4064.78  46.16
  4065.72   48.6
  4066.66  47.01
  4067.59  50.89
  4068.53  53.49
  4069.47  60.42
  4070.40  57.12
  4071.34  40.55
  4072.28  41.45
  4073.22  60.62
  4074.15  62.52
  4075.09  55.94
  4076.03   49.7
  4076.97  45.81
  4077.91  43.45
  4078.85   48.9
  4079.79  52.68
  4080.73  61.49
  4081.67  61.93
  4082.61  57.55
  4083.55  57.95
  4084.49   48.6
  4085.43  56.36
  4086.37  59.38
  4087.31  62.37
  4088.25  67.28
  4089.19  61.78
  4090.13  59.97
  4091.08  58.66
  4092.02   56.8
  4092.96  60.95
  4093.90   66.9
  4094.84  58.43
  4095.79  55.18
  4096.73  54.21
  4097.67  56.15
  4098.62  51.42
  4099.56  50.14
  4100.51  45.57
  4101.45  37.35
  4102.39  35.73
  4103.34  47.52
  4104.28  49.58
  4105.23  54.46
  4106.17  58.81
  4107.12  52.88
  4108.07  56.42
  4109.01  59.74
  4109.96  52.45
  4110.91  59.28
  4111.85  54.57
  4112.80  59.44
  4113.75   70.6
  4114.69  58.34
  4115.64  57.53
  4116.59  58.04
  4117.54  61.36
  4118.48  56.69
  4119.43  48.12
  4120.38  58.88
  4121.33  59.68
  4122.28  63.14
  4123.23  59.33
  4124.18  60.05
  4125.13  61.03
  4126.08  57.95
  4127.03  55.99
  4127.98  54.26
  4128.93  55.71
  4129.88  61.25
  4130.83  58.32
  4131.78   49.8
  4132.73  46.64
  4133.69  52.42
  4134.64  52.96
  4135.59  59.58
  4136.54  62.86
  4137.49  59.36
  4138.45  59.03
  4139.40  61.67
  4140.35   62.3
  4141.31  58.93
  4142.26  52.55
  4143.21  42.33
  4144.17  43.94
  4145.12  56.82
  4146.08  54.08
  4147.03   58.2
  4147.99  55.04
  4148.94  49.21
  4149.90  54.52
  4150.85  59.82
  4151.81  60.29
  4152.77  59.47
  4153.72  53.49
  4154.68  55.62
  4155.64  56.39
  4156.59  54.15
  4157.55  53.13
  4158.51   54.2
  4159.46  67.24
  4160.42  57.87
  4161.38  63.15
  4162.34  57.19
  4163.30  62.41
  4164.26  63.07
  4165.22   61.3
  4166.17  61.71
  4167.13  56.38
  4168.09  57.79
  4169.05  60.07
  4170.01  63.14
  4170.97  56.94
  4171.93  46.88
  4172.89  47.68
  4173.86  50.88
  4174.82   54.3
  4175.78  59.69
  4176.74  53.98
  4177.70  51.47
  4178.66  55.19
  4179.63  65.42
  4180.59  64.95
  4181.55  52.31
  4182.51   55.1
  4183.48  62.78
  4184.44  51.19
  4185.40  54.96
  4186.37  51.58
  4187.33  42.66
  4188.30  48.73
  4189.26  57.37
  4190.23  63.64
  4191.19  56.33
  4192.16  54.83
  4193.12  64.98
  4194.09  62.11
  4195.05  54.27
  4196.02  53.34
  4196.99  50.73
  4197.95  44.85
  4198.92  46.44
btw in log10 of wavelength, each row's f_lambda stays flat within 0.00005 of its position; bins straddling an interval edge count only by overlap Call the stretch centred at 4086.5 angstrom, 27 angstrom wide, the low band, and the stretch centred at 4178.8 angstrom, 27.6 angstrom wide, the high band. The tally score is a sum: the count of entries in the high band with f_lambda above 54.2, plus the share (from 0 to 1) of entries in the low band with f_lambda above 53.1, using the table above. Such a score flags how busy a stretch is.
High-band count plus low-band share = 19.7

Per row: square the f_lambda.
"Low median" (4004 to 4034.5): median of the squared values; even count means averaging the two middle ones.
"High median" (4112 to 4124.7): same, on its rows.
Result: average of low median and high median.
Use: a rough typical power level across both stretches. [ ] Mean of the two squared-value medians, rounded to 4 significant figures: 3295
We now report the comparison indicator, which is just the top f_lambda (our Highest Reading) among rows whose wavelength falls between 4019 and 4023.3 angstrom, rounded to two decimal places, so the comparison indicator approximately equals 63.06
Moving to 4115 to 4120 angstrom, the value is 61.36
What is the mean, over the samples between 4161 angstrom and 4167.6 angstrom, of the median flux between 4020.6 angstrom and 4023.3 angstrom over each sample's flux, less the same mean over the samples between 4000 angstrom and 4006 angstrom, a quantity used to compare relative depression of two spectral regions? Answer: -0.19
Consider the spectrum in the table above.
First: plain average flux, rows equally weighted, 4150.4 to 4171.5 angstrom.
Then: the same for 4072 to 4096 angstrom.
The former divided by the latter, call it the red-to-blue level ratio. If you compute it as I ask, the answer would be 1.04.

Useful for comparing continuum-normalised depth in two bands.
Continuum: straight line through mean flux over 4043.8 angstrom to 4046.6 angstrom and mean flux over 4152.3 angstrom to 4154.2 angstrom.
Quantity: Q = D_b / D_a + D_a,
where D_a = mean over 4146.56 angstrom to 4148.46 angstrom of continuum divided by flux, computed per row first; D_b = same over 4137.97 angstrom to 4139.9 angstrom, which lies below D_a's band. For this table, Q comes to 1.89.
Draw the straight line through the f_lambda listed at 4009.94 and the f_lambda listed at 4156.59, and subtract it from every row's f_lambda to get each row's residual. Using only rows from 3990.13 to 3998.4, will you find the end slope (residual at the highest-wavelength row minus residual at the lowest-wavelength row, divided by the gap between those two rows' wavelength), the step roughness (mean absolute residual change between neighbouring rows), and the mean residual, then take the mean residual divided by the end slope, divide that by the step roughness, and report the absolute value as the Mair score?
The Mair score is 41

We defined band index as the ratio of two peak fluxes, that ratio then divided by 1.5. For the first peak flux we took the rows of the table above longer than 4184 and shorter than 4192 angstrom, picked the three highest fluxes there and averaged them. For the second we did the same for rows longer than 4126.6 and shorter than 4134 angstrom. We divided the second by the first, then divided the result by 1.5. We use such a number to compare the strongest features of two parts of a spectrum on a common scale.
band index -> 0.66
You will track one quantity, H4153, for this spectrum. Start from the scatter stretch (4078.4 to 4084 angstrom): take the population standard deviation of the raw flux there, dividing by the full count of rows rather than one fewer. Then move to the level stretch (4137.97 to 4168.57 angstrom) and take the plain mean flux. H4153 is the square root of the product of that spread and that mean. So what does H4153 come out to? 16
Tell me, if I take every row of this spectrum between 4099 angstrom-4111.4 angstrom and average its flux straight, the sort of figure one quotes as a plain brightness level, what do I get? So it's 50.8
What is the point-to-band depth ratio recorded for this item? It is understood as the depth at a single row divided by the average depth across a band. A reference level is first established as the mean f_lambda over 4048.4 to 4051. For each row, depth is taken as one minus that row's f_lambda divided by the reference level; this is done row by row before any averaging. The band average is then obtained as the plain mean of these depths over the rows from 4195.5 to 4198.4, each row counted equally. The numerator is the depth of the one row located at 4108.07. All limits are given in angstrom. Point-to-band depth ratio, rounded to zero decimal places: 0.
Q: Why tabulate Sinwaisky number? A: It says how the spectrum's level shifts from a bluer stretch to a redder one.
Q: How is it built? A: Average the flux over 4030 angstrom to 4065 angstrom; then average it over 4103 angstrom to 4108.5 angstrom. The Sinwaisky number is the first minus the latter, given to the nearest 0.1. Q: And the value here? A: -2.1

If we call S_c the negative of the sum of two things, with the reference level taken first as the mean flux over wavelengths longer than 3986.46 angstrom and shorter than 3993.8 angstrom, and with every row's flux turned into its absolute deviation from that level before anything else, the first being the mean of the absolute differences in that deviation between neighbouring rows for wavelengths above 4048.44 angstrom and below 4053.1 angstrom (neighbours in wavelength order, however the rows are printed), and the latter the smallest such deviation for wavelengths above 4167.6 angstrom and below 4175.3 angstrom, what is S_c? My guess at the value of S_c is -5.4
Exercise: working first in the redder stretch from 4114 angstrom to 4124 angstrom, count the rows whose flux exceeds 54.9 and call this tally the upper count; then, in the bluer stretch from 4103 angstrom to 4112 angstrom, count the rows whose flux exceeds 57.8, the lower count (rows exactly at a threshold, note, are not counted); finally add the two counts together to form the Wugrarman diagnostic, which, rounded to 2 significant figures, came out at 12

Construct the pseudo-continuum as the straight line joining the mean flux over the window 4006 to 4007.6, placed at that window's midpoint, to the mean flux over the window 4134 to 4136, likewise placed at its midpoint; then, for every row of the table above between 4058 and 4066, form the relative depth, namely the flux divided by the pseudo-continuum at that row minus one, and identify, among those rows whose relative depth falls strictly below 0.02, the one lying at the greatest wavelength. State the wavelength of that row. 4065.72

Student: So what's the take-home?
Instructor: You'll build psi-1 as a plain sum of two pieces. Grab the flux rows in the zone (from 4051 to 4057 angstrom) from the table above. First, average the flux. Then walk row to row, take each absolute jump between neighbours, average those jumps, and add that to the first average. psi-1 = 57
